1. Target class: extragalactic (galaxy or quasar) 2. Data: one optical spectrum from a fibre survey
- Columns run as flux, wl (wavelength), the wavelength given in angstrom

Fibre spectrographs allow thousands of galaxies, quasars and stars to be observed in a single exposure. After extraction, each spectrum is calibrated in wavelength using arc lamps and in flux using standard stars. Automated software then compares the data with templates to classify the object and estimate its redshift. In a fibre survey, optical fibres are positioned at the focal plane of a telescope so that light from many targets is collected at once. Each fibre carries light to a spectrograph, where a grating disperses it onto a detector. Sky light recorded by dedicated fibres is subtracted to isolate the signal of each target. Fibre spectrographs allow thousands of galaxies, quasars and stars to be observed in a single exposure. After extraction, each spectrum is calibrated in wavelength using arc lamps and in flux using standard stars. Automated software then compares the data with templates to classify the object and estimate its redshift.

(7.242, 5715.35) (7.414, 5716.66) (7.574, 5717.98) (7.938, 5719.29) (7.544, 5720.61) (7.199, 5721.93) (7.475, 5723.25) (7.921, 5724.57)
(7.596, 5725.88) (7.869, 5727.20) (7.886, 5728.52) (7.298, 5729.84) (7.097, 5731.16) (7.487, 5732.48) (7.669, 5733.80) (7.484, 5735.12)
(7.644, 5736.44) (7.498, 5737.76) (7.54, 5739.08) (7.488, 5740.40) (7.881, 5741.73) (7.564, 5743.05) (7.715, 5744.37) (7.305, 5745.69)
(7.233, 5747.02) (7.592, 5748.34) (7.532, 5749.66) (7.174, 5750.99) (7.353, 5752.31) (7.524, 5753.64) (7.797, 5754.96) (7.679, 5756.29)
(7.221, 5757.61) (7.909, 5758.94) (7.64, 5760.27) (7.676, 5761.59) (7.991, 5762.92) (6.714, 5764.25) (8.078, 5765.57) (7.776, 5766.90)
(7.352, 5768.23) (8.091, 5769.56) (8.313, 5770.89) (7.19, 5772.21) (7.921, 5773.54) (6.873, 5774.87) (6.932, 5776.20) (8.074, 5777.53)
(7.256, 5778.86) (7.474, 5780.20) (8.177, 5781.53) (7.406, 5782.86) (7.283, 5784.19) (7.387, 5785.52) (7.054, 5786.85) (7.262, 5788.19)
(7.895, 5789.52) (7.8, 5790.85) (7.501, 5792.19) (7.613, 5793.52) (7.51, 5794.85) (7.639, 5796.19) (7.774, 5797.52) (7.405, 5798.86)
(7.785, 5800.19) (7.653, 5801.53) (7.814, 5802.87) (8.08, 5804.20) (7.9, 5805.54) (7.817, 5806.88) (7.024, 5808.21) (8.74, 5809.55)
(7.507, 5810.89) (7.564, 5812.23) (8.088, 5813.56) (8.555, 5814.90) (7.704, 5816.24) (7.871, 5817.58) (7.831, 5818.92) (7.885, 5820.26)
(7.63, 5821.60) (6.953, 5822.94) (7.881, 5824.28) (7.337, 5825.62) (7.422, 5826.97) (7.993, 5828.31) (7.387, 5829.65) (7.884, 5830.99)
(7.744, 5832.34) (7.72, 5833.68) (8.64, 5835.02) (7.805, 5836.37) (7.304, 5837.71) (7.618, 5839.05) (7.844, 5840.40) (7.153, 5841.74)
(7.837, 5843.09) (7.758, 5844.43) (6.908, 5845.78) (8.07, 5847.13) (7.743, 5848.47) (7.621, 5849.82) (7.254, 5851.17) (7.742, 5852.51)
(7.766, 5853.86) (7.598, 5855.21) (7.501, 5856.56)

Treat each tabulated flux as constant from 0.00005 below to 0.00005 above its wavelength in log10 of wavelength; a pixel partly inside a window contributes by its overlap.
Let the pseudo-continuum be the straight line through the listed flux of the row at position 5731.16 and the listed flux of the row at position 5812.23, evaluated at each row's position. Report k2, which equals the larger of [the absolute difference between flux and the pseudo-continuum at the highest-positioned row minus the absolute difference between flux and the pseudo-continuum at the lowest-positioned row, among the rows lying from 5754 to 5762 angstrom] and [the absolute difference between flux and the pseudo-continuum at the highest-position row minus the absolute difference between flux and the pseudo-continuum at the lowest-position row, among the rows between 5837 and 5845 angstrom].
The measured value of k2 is -0.16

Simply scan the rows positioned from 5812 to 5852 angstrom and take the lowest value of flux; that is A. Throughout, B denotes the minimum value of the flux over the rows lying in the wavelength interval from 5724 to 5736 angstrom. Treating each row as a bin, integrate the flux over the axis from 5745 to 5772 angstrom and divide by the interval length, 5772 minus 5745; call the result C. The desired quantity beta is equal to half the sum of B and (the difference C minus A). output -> 3.89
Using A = 6.908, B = 7.097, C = 7.59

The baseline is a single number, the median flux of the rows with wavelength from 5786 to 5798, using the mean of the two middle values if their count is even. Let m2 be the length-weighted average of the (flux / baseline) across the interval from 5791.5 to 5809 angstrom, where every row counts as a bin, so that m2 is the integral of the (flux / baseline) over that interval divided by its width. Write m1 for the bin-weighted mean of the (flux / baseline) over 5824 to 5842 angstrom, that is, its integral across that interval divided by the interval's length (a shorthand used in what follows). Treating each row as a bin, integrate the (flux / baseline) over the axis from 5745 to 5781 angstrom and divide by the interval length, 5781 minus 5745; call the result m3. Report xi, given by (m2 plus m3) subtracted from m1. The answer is -0.99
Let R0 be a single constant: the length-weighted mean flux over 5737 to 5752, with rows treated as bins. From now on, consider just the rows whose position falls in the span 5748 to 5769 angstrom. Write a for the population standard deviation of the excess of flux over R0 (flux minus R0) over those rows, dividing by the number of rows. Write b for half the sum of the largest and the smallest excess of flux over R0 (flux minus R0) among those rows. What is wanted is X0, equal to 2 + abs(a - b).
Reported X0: 2.44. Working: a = 0.33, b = -0.10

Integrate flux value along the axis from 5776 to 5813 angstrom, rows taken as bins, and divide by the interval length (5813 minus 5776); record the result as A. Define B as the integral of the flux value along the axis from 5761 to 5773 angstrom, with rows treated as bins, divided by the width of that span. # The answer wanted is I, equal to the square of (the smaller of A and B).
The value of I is 58.2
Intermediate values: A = 7.63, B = 7.69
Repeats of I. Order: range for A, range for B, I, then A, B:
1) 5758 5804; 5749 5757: 56.4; 7.60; 7.51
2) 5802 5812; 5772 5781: 54.8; 7.82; 7.40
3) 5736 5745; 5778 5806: 57.8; 7.62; 7.60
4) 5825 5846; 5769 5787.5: 56.7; 7.66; 7.53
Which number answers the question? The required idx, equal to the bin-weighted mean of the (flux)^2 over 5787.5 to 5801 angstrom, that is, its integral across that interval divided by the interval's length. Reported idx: 58.1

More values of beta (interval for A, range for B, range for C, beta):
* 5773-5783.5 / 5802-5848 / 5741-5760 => 3.78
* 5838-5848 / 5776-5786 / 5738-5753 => 3.76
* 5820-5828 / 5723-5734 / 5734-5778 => 3.86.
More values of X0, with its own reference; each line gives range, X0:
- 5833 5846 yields 2.17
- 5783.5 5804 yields 2.26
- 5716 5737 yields 2.23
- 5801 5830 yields 2.06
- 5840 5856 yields 2.33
